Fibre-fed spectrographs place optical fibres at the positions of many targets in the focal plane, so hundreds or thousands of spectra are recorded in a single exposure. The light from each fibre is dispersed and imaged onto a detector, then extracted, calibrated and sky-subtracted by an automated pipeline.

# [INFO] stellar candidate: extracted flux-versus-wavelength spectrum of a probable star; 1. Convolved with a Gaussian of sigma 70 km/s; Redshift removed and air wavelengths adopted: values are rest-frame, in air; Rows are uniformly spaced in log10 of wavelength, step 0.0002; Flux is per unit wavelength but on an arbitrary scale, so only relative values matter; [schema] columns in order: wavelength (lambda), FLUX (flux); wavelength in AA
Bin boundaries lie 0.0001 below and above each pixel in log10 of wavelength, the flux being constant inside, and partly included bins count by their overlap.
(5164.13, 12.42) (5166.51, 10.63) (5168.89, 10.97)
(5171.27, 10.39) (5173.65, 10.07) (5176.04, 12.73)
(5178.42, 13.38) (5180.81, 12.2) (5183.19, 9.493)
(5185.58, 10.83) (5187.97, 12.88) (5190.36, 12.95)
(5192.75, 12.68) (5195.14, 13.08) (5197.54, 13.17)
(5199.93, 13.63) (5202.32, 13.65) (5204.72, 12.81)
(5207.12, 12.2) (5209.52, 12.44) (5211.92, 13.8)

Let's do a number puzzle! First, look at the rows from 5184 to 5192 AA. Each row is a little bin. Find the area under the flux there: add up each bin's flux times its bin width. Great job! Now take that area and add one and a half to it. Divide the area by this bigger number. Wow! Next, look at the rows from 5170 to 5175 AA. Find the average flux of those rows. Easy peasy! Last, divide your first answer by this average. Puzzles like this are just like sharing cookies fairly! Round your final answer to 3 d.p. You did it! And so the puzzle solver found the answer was 0.096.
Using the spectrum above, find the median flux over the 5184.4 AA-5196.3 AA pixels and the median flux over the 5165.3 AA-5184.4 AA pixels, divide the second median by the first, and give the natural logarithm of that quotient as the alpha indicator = -0.176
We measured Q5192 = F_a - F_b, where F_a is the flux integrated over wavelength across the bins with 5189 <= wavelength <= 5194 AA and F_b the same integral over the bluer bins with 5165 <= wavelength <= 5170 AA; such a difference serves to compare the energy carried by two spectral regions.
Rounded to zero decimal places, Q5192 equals 10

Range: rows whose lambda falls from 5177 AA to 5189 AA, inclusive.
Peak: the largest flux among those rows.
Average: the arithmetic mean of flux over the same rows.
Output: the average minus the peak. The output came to -1.6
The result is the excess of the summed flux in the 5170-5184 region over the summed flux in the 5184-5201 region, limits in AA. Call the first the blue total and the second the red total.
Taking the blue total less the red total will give -21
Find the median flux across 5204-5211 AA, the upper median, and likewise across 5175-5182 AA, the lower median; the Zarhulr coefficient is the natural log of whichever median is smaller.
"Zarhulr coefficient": 2.52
